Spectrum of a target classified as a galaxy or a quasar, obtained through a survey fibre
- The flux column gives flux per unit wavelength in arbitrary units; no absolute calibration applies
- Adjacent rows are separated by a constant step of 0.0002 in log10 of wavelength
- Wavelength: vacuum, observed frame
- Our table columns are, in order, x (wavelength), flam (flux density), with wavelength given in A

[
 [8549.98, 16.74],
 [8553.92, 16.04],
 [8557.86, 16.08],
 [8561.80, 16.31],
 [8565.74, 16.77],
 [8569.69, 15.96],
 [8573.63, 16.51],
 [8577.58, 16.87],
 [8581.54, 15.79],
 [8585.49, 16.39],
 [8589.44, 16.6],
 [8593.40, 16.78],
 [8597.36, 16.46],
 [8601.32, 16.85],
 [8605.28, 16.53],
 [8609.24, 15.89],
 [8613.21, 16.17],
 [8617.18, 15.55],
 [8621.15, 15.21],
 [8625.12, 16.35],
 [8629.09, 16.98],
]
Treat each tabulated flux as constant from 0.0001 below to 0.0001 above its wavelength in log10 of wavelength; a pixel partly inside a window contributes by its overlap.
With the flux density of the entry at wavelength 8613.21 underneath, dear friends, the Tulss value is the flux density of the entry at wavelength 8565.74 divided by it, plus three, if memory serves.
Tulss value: 4.04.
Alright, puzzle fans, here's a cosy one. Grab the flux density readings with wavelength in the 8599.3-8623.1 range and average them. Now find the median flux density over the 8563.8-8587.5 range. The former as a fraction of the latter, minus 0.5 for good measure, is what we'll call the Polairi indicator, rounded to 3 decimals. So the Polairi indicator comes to 0.475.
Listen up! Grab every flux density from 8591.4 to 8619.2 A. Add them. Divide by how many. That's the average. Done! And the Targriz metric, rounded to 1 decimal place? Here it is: 16.3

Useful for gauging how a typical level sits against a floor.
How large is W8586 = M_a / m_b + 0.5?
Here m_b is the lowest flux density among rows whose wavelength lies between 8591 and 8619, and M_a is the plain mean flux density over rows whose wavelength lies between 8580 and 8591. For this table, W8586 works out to 1.55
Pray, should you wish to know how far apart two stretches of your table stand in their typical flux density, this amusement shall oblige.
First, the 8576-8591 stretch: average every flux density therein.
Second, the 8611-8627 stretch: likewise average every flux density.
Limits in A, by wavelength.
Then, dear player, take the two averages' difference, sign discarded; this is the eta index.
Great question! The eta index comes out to 0.6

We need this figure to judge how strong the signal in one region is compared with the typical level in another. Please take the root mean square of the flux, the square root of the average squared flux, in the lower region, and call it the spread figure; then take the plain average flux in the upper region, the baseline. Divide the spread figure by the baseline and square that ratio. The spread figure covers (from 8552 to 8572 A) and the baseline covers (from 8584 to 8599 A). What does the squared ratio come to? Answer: 0.96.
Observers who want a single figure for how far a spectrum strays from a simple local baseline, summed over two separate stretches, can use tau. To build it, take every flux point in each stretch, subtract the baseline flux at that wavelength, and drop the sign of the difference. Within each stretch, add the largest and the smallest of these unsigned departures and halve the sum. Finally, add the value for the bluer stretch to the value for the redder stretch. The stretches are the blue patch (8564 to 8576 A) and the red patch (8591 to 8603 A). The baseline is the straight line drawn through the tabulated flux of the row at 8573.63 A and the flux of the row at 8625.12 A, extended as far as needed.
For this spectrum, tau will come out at 0.51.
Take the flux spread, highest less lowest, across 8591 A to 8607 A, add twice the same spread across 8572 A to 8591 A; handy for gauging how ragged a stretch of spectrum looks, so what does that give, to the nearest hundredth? 2.55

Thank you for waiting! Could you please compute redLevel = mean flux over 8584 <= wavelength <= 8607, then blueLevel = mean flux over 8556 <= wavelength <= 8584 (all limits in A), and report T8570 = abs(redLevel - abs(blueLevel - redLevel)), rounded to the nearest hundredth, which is 16.33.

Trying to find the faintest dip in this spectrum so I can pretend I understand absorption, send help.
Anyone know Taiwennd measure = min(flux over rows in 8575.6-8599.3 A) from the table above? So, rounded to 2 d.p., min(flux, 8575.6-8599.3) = 15.79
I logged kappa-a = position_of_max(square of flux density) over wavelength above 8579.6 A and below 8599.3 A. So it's 8593.40 A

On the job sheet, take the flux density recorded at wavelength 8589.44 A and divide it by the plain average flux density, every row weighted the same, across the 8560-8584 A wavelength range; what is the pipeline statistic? 1.01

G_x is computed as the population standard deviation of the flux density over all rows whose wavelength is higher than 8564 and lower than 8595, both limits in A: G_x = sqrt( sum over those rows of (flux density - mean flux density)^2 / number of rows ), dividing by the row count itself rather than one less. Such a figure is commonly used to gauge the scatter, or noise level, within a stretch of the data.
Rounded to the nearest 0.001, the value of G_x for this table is 0.370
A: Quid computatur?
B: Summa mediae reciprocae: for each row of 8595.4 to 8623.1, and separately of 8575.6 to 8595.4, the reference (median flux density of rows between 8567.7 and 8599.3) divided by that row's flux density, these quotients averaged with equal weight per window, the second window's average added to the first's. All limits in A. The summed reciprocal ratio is 2.03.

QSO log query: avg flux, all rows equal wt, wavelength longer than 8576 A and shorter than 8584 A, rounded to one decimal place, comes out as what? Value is 16.3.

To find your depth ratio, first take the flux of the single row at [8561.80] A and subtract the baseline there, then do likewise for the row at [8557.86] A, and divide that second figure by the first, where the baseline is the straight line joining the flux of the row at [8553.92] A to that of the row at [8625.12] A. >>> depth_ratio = 0.1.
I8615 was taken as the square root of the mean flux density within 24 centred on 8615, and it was 3.99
